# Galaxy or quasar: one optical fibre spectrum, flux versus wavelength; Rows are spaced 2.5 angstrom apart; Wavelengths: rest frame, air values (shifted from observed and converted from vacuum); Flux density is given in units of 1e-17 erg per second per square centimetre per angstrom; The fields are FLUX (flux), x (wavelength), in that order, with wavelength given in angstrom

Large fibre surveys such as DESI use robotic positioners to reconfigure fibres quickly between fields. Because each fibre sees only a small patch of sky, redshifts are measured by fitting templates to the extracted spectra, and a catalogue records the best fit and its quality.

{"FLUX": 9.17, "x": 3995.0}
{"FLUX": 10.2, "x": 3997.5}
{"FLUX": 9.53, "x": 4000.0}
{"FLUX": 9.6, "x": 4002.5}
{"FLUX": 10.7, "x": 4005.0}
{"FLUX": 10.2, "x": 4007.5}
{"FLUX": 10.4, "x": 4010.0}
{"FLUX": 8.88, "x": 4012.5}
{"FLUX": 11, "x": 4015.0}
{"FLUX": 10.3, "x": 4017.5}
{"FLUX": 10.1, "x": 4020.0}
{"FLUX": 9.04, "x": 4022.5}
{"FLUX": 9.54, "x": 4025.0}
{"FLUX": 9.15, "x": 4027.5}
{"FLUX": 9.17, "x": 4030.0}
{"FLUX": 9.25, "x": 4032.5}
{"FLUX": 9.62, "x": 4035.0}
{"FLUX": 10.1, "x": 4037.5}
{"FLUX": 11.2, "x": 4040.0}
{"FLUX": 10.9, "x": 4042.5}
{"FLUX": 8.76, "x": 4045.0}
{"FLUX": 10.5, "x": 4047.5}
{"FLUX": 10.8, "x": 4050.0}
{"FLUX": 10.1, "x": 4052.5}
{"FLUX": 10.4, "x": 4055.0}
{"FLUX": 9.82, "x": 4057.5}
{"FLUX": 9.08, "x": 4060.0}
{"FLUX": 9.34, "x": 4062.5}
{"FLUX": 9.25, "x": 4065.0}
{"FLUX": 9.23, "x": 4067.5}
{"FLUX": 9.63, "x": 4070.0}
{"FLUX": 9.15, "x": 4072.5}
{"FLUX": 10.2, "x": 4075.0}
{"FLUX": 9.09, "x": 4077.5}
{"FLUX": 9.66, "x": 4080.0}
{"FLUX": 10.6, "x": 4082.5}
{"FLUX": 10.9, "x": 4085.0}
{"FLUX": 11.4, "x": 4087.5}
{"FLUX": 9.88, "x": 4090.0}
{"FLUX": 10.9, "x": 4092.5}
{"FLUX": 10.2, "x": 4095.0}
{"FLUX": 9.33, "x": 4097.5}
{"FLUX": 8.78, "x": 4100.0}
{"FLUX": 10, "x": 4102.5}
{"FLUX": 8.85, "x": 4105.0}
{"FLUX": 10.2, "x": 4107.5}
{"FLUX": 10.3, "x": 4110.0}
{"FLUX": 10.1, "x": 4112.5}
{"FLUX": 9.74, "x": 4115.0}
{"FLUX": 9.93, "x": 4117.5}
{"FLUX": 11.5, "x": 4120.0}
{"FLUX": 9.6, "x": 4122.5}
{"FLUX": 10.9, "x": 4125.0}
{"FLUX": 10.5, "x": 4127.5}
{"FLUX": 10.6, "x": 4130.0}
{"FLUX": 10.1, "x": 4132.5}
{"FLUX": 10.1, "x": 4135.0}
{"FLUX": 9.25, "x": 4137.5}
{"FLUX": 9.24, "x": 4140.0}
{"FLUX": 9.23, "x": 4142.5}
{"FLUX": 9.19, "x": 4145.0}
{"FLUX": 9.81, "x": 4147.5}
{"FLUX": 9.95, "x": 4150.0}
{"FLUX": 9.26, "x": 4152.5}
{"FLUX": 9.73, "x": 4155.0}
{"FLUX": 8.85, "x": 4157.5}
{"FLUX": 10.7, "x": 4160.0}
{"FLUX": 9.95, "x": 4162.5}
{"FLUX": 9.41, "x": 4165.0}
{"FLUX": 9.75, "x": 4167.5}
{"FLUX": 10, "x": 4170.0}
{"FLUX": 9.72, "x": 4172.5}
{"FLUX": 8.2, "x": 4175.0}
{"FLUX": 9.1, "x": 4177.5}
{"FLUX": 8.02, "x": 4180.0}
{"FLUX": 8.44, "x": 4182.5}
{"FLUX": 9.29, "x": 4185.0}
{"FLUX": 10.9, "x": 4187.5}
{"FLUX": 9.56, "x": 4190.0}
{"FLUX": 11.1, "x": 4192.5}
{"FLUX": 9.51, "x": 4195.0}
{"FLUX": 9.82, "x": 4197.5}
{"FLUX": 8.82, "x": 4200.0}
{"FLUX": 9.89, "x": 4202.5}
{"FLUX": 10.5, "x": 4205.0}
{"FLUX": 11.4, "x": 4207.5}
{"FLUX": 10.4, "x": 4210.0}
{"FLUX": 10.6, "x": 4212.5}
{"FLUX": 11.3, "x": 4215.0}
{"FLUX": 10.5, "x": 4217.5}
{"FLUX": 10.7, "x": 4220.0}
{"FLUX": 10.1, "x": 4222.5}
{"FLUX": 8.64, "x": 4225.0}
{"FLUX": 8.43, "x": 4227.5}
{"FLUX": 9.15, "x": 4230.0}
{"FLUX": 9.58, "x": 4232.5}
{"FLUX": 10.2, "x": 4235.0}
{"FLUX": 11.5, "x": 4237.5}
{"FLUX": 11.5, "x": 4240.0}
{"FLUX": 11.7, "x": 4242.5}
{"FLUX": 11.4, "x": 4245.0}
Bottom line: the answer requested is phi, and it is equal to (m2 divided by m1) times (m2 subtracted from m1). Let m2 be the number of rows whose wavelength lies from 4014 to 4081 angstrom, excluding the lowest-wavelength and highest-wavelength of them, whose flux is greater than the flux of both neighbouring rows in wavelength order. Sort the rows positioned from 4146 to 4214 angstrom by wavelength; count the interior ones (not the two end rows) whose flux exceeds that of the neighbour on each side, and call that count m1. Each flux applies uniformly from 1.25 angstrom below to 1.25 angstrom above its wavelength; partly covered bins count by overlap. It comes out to 1.6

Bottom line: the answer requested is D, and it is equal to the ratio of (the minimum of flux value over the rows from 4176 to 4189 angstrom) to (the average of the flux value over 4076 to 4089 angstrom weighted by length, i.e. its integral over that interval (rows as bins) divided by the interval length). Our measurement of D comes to 0.78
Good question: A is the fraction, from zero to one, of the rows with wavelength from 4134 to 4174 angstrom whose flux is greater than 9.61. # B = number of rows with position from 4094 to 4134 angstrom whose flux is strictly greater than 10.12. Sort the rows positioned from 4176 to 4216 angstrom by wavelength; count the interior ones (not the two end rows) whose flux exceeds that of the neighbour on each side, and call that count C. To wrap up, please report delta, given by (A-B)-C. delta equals -10.4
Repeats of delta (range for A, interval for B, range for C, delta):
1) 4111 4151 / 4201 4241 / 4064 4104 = -13.3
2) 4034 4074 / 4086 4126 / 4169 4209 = -10.4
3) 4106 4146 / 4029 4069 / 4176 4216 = -8.3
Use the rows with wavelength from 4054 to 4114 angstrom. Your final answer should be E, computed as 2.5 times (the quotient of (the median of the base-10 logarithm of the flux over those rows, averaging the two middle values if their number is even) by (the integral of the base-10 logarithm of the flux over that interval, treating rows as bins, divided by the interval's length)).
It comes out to 2.503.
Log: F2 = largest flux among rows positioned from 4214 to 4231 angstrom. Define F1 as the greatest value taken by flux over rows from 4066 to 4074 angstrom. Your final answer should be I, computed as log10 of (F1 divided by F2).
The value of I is -0.069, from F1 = 9.63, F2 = 11.3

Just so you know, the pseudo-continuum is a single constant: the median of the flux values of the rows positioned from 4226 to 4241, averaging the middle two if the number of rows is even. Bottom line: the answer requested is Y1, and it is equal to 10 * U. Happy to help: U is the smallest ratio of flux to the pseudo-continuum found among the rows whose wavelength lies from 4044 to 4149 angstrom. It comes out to 8.86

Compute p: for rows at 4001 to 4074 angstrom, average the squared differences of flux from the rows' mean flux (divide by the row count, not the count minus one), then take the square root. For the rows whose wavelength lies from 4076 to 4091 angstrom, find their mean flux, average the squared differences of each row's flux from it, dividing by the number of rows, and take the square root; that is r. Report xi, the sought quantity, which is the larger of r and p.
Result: 0.79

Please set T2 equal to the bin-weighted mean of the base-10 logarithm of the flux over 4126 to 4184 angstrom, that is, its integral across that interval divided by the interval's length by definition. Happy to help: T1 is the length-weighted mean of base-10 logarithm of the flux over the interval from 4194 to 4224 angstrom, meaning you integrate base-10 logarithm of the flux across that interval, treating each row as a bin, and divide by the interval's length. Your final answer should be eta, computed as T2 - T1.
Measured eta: -0.033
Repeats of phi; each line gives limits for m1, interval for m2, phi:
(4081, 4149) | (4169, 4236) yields 0.0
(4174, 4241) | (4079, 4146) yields 0.0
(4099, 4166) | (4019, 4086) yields 0.9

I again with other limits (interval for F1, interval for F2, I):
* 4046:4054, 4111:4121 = -0.027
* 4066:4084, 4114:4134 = -0.035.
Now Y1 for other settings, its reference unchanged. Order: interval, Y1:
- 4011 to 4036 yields 8.98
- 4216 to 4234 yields 8.52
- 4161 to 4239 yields 8.11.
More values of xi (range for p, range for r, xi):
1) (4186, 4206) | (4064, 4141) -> 0.72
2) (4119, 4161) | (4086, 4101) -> 0.89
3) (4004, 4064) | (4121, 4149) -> 0.72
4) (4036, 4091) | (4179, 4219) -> 0.98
